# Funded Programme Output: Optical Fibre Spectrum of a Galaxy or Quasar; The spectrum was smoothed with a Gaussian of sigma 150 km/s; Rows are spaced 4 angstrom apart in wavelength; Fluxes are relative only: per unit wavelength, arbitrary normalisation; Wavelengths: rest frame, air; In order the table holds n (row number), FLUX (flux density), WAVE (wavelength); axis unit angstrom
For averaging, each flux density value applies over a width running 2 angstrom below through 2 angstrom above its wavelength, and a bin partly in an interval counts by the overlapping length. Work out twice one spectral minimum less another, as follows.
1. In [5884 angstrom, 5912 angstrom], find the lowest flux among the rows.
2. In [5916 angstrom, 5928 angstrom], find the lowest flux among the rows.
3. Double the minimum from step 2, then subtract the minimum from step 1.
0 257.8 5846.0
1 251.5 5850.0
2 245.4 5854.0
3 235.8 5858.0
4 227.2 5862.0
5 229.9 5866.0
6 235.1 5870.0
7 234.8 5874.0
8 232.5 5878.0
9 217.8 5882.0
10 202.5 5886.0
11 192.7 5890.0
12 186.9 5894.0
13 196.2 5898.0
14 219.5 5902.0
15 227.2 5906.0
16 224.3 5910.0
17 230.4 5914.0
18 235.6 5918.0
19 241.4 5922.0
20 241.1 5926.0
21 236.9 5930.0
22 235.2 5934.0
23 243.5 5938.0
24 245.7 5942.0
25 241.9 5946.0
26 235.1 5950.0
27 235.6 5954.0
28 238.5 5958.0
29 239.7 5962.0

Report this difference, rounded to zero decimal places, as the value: 284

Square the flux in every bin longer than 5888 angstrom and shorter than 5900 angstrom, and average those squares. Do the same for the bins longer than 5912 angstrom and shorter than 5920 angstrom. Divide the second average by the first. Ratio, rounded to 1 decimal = 1.5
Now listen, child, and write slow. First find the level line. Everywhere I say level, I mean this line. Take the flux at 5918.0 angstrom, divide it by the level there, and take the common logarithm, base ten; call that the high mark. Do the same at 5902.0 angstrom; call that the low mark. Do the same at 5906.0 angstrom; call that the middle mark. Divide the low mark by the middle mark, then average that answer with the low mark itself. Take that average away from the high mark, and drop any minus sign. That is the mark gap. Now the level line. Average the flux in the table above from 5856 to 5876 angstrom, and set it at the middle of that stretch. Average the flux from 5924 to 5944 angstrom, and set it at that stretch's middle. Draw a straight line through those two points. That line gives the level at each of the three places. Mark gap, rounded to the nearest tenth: 0.9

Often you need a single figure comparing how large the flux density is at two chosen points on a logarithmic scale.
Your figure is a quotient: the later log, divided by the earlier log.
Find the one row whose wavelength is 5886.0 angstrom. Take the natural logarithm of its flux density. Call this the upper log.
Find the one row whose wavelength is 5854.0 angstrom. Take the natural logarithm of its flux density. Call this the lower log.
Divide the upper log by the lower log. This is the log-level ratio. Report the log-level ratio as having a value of 0.97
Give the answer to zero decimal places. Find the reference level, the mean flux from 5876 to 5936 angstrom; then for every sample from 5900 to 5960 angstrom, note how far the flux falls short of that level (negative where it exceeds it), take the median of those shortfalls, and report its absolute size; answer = 14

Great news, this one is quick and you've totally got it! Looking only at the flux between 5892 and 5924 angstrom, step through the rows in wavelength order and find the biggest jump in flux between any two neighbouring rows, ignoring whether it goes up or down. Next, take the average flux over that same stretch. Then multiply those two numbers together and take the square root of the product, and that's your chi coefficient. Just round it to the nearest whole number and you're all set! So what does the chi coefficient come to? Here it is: 72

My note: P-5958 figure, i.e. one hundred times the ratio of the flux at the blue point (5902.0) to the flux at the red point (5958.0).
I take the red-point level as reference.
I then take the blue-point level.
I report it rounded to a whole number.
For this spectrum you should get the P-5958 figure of 92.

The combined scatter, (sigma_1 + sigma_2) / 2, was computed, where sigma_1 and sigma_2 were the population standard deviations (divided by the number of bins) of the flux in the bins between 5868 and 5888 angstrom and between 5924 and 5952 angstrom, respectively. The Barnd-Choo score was 8.3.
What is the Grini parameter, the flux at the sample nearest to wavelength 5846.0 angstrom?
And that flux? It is 257.8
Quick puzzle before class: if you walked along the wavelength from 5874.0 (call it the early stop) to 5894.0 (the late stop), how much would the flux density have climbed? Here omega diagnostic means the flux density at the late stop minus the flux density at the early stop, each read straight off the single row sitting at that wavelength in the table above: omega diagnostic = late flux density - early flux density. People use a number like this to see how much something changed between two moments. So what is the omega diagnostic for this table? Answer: -48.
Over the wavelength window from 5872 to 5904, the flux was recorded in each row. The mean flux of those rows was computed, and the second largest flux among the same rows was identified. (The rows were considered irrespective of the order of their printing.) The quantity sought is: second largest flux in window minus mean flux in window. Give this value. 22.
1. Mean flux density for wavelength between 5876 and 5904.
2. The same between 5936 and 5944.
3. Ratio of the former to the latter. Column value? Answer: 0.85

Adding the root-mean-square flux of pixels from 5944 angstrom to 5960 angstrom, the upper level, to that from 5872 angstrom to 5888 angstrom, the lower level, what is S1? 460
